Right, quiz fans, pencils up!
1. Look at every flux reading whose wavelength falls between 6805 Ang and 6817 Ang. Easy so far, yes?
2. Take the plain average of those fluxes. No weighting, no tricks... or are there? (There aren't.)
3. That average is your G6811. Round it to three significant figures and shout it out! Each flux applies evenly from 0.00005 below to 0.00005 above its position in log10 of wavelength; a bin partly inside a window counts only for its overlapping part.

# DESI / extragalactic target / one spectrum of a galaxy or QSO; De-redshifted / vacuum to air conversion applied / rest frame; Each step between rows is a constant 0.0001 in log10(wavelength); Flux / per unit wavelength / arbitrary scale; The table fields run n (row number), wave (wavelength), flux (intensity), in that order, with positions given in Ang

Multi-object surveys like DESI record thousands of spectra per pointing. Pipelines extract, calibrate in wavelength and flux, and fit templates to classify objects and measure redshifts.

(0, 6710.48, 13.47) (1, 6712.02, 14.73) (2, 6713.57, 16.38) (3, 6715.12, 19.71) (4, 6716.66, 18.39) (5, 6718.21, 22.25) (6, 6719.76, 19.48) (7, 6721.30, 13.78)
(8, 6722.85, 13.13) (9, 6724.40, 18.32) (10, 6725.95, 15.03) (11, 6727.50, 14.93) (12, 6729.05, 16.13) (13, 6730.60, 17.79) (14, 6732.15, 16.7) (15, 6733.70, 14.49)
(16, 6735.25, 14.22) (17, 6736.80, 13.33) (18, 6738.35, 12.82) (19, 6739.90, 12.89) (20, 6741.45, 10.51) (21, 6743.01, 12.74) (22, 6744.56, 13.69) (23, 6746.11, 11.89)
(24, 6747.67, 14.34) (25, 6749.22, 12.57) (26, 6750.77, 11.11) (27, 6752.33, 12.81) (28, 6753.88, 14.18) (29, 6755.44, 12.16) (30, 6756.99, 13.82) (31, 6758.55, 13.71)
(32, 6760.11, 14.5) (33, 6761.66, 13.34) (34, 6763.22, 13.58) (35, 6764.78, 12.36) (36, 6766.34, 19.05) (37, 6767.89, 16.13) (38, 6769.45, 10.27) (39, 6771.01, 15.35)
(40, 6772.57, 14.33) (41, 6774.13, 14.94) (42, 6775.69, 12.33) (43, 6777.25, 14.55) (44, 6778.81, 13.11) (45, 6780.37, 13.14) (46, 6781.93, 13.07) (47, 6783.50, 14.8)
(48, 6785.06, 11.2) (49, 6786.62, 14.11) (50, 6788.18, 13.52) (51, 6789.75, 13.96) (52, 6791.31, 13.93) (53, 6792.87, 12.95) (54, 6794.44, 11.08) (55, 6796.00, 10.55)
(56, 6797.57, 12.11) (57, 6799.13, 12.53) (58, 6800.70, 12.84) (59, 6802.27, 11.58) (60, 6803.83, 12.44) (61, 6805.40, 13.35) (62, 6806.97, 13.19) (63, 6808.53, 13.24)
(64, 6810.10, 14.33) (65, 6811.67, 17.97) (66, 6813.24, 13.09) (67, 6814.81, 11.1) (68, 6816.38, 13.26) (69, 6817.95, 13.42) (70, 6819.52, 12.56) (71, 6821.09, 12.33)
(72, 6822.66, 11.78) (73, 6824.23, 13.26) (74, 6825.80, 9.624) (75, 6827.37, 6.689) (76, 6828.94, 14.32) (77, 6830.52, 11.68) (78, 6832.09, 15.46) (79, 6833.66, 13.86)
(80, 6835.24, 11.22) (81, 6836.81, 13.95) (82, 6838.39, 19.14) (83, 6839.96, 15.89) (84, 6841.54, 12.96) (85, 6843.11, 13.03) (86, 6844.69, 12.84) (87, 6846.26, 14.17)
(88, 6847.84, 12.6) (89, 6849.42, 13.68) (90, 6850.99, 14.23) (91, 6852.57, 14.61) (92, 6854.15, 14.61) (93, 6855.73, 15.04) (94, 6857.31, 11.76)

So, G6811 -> 13.7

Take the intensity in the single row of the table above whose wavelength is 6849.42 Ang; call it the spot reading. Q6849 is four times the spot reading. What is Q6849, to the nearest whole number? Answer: 55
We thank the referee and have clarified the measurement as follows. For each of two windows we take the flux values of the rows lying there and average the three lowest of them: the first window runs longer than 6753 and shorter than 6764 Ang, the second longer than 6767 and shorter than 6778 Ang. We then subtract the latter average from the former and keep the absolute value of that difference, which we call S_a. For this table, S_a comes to 0.72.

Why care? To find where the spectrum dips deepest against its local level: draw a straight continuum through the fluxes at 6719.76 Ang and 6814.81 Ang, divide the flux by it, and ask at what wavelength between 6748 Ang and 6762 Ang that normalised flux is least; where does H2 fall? 6750.77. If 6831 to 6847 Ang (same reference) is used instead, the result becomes 6835.24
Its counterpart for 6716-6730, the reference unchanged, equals 6722.85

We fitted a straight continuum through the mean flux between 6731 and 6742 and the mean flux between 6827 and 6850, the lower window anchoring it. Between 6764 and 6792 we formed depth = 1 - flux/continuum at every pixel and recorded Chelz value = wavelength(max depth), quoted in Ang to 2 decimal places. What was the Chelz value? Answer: 6769.45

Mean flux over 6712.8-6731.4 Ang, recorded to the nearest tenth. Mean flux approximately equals 17.1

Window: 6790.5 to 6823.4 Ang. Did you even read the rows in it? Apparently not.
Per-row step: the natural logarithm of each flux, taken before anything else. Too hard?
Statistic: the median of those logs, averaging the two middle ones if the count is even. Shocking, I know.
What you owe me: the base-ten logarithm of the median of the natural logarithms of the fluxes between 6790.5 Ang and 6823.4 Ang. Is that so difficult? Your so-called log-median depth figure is 0.407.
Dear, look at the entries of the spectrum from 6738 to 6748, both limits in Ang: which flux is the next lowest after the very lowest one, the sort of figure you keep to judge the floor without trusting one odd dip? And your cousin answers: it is 11.89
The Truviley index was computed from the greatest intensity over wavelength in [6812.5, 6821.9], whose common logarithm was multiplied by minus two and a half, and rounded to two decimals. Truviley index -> -2.82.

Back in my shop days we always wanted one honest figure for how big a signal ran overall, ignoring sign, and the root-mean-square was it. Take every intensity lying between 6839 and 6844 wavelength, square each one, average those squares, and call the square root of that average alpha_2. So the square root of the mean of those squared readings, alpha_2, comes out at 14.0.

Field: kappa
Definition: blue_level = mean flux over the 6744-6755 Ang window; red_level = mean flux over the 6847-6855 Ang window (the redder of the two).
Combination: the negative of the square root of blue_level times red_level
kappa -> -13.4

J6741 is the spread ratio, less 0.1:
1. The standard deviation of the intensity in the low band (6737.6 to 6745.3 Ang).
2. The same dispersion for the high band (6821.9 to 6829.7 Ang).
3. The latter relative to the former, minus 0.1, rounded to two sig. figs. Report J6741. 2.5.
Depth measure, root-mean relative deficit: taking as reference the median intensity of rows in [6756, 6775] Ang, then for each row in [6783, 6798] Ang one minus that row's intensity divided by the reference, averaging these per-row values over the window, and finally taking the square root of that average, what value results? 0.30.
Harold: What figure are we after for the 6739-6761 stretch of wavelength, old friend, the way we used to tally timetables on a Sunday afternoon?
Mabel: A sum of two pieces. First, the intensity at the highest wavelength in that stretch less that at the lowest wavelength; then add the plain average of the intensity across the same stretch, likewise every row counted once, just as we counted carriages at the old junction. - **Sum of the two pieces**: 14.5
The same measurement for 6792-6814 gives 13.1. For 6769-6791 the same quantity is 17.2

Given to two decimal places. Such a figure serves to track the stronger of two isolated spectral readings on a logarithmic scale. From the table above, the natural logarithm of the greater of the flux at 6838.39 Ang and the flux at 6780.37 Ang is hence 2.95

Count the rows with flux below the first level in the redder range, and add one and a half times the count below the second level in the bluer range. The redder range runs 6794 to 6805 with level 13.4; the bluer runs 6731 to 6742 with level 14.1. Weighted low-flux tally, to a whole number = 13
